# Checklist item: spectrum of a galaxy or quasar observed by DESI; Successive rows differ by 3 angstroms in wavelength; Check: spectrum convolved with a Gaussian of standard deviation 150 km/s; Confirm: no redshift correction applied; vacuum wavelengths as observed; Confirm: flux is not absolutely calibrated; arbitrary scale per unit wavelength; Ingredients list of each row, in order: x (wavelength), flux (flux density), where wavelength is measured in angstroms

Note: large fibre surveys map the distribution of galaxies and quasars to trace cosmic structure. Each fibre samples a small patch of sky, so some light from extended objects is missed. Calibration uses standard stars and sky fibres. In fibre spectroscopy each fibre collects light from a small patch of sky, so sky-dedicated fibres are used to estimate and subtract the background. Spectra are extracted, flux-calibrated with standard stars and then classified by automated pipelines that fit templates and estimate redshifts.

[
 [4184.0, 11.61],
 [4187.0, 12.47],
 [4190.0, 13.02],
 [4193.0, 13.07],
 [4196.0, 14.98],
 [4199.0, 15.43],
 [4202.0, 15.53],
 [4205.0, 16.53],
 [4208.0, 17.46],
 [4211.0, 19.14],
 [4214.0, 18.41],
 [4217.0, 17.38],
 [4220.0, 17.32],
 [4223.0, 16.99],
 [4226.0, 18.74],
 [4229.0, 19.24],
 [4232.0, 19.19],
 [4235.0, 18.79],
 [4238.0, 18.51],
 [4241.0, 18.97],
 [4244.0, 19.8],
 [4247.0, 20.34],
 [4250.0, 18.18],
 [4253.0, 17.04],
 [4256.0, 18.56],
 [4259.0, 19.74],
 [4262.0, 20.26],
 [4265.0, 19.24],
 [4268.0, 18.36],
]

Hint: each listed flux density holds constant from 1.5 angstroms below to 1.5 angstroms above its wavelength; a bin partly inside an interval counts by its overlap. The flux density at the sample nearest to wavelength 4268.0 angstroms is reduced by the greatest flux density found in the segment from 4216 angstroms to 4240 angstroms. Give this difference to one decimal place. -0.9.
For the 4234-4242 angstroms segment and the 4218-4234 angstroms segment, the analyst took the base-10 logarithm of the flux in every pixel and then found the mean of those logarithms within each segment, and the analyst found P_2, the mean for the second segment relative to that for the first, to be 0.99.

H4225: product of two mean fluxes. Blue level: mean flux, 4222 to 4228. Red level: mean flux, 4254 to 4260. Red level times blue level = 342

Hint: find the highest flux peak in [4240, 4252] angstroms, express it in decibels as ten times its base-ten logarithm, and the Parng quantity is 13.1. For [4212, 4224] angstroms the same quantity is 12.7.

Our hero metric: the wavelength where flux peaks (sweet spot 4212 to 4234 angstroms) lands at 4229.0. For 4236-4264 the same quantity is 4247.0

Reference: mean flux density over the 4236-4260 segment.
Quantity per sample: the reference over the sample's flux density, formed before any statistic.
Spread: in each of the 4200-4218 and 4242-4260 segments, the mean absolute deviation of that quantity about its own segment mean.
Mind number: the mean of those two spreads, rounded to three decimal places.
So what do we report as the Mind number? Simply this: 0.057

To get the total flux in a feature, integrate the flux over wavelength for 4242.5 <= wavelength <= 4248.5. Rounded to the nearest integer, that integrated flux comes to 120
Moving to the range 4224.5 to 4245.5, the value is 400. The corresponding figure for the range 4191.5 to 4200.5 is 130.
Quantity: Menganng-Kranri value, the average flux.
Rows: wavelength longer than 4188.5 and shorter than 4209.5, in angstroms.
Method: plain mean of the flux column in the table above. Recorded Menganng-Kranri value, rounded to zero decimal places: 15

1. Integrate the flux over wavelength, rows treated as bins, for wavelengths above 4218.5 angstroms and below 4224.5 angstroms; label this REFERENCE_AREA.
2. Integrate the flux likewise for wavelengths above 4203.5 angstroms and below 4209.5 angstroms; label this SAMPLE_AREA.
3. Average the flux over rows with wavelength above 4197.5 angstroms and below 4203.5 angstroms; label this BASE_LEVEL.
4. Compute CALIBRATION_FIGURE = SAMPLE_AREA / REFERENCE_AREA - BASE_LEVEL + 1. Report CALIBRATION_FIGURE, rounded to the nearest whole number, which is -13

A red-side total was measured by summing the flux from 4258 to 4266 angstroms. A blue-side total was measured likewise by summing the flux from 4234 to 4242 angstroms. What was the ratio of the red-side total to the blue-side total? 1.05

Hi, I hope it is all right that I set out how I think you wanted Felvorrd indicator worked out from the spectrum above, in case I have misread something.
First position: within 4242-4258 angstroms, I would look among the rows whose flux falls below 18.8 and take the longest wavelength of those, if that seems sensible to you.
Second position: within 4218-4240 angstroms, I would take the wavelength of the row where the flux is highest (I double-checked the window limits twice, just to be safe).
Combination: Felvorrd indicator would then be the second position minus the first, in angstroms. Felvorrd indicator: -27 angstroms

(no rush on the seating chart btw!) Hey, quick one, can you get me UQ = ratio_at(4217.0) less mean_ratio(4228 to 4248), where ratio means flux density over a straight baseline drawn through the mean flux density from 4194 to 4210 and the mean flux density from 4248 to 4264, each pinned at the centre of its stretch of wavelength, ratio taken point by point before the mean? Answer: -0.04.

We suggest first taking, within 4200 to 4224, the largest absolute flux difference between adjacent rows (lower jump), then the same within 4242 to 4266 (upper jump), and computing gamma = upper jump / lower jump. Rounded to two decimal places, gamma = 1.29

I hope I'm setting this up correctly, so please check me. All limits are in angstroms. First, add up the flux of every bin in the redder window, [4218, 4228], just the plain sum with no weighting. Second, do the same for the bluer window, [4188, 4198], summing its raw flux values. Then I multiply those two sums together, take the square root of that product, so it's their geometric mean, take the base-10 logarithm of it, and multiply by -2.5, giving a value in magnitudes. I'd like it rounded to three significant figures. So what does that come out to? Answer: -4.17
